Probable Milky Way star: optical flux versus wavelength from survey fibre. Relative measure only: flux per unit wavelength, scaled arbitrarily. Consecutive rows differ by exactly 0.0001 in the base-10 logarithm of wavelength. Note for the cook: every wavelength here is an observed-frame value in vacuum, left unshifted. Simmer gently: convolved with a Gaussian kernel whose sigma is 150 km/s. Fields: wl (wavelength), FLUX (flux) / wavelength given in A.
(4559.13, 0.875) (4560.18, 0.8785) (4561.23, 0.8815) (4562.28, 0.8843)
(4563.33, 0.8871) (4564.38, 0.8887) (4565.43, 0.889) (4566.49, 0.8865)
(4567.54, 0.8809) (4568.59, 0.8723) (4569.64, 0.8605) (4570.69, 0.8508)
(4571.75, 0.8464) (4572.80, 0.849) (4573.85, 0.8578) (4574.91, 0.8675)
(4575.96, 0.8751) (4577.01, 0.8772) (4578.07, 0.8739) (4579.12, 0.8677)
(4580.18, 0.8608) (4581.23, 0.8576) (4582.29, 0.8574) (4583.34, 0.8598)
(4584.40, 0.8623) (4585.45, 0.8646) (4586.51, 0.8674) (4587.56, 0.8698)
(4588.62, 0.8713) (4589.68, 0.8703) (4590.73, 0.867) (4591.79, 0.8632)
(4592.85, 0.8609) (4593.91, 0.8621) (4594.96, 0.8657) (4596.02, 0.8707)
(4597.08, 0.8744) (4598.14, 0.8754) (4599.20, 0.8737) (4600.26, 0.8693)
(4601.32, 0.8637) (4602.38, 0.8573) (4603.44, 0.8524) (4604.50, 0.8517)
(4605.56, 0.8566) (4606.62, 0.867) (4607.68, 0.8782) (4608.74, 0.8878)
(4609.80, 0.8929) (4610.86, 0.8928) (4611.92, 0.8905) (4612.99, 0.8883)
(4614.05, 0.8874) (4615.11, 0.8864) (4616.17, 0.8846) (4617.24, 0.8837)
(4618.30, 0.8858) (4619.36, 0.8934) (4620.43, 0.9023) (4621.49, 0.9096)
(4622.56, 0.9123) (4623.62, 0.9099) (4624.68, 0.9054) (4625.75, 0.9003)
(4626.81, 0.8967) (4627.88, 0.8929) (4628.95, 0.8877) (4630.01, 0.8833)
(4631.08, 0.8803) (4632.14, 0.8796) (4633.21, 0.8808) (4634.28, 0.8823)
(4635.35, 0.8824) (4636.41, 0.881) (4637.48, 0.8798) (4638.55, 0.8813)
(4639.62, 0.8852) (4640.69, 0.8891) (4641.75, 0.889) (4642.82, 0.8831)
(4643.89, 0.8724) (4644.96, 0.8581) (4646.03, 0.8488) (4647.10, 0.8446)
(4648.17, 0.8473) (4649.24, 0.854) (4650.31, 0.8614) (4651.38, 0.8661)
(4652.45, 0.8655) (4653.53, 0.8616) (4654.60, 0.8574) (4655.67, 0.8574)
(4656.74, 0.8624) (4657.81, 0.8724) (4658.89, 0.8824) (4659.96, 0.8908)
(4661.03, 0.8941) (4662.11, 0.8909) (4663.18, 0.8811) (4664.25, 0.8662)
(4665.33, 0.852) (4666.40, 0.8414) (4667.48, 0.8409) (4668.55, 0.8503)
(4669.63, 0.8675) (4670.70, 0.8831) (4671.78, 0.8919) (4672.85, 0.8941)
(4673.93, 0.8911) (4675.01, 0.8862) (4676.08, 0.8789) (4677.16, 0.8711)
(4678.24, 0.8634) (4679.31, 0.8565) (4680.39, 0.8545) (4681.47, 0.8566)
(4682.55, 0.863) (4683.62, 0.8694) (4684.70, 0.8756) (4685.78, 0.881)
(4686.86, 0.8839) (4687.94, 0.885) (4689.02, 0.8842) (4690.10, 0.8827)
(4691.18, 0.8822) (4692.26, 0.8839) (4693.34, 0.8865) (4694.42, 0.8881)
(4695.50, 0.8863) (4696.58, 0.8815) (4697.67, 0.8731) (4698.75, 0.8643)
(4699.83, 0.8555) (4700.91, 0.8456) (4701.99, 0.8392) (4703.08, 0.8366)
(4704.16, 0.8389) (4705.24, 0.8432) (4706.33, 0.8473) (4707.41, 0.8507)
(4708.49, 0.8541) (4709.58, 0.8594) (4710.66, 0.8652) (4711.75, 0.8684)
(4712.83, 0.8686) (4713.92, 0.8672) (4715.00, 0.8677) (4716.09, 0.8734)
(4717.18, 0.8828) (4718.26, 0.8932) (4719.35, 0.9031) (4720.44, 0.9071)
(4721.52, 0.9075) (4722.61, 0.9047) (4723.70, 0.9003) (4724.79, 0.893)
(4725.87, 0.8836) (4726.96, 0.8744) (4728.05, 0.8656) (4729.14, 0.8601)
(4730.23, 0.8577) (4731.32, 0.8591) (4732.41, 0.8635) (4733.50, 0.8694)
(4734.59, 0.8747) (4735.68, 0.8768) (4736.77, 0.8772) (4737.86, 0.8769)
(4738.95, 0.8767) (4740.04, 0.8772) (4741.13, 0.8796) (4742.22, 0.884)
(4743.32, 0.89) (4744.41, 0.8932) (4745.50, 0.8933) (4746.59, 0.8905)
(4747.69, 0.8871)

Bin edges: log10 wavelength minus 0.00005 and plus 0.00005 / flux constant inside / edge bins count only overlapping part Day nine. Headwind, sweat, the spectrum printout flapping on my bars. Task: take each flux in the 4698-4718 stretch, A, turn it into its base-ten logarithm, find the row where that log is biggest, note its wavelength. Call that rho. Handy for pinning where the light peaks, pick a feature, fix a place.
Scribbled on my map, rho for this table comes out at 4717.18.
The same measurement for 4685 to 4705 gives 4694.42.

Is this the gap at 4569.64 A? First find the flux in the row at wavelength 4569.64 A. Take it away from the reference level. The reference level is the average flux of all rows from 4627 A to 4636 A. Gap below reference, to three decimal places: 0.023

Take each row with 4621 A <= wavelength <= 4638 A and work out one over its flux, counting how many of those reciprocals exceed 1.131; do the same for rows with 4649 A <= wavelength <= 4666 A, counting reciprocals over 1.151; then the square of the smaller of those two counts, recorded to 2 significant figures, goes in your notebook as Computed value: 64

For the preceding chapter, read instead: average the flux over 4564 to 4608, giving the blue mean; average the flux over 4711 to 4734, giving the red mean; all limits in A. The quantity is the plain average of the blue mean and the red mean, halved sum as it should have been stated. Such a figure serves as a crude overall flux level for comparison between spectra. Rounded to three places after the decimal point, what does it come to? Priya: 0.873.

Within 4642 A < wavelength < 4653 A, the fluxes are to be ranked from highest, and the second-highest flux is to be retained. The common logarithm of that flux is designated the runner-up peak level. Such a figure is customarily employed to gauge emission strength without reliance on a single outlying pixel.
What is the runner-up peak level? -0.059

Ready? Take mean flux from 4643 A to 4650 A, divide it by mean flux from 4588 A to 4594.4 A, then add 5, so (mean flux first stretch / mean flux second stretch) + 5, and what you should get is 5.99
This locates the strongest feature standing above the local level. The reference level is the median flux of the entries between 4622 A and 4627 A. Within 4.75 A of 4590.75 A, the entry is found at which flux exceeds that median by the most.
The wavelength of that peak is 4588.62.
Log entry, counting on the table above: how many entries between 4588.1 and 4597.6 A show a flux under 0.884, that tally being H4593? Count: 9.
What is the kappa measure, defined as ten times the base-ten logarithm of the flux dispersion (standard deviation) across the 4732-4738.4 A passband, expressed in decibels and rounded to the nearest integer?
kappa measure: -23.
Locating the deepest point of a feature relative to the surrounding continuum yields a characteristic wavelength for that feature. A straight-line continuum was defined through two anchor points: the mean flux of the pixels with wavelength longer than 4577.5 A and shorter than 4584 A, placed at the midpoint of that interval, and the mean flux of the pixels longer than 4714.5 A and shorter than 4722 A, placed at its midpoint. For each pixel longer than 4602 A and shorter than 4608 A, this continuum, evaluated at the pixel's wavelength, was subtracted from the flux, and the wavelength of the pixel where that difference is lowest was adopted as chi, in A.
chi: 4604.50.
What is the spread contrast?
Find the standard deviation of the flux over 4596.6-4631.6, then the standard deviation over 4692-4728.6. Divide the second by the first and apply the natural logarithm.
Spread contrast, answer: 0.25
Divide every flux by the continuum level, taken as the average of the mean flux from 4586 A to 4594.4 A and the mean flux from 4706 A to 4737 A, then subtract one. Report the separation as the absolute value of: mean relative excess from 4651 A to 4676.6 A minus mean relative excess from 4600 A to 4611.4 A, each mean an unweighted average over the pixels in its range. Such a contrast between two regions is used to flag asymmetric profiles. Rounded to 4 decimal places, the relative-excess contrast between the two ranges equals 0.0022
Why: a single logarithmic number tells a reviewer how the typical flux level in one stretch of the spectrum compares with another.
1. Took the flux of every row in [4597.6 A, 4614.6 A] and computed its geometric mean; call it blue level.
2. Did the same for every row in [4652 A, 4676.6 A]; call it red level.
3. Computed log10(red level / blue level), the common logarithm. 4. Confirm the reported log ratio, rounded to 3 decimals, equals -0.001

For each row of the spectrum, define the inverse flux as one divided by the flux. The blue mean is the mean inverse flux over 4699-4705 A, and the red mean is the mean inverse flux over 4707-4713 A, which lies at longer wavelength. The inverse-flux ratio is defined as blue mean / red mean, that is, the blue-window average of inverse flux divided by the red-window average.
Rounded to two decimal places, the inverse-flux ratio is 1.02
